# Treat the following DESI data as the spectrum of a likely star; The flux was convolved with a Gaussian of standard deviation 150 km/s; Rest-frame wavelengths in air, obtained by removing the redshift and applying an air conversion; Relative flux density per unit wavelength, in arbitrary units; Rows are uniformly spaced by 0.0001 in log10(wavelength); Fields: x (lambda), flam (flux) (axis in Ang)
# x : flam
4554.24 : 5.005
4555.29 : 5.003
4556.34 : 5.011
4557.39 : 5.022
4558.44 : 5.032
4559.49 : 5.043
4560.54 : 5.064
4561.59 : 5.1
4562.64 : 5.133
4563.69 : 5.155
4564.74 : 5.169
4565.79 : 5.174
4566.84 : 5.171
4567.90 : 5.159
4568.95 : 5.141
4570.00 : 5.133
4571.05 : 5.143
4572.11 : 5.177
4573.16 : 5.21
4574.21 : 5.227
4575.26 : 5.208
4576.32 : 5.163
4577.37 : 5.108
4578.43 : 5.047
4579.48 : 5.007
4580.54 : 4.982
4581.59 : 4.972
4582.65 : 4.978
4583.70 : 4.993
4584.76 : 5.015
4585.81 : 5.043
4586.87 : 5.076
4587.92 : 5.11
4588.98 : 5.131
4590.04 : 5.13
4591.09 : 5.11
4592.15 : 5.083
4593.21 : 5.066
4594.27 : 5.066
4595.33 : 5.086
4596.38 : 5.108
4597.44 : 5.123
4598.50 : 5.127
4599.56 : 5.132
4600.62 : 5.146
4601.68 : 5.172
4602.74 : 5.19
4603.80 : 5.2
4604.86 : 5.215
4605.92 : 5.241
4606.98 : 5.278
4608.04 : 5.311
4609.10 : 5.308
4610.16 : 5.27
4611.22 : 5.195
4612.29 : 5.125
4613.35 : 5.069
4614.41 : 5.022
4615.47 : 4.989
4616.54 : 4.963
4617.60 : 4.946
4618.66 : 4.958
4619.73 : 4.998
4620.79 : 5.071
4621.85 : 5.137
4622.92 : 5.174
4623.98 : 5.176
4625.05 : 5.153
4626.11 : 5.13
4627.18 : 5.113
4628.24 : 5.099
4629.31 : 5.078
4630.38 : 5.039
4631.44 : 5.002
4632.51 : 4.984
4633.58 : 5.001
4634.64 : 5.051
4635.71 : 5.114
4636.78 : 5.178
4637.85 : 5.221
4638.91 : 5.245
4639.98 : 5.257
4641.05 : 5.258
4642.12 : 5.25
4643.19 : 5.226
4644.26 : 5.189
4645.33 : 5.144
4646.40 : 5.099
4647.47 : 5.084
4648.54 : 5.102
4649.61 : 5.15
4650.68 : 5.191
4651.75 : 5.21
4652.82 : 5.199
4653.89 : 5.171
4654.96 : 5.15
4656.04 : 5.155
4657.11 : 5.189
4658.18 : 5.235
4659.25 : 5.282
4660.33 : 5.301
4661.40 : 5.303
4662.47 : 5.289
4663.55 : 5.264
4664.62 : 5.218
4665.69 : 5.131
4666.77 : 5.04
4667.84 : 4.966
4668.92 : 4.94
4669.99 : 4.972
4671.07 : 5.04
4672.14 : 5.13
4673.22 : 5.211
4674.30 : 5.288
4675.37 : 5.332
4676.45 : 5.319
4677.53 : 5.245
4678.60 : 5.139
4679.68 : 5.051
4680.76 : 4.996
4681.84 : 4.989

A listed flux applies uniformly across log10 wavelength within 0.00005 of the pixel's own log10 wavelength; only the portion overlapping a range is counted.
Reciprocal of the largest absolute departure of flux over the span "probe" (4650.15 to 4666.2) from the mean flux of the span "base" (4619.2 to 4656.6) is 6.0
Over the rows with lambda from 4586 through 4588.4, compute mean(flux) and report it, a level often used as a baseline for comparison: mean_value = 5.09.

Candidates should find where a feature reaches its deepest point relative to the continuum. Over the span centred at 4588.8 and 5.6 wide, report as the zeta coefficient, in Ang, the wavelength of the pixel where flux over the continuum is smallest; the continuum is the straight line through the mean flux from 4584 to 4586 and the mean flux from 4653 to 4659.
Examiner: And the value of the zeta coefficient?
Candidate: 4586.87 Ang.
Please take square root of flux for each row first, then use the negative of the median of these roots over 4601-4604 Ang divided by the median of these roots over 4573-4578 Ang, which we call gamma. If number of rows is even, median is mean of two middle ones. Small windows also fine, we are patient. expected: -1.00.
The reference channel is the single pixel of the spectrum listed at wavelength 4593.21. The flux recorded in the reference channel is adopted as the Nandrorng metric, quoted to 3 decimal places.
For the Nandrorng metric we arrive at 5.066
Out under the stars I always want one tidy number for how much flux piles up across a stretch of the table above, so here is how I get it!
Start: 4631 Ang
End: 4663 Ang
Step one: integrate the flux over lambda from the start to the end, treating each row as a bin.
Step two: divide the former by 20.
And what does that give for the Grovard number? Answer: 8.3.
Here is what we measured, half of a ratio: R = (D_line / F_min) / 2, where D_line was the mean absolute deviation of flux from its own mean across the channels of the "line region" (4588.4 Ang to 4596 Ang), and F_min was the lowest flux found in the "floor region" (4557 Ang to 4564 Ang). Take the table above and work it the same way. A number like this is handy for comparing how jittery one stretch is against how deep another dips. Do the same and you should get 0.002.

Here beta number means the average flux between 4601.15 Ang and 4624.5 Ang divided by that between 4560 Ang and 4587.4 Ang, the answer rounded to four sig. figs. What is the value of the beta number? 1.006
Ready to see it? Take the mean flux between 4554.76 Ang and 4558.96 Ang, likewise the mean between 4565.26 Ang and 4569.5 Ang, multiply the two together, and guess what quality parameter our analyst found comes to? 25.9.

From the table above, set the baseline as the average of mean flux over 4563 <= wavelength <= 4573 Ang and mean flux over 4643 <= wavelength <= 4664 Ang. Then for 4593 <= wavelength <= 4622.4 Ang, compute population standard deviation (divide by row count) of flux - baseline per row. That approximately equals 0.103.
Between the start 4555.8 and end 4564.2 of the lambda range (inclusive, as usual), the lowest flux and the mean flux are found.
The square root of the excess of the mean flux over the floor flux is 0.24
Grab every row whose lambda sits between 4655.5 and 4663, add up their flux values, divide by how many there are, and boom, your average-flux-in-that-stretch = 5.25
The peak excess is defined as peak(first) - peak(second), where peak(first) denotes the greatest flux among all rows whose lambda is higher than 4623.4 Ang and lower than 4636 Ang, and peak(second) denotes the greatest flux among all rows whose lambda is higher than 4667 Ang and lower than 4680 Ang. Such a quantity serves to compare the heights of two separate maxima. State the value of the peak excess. -0.16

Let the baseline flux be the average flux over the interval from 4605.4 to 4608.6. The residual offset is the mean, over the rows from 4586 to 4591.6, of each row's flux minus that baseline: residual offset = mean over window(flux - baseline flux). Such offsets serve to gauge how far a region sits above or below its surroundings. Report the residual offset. -0.17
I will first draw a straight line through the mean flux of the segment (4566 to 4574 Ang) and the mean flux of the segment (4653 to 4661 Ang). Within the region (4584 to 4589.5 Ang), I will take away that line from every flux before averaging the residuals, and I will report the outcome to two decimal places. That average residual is -0.10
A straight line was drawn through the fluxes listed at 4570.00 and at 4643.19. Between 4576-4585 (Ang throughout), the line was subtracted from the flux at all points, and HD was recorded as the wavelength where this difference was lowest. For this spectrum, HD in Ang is 4581.59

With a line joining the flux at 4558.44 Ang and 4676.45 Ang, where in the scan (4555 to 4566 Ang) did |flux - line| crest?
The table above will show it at 4565.79 Ang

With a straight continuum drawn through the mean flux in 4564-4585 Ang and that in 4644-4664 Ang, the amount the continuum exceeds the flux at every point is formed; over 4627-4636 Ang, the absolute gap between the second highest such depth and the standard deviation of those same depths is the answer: 0.12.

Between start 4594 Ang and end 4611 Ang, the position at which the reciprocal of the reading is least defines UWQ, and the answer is 4608.04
